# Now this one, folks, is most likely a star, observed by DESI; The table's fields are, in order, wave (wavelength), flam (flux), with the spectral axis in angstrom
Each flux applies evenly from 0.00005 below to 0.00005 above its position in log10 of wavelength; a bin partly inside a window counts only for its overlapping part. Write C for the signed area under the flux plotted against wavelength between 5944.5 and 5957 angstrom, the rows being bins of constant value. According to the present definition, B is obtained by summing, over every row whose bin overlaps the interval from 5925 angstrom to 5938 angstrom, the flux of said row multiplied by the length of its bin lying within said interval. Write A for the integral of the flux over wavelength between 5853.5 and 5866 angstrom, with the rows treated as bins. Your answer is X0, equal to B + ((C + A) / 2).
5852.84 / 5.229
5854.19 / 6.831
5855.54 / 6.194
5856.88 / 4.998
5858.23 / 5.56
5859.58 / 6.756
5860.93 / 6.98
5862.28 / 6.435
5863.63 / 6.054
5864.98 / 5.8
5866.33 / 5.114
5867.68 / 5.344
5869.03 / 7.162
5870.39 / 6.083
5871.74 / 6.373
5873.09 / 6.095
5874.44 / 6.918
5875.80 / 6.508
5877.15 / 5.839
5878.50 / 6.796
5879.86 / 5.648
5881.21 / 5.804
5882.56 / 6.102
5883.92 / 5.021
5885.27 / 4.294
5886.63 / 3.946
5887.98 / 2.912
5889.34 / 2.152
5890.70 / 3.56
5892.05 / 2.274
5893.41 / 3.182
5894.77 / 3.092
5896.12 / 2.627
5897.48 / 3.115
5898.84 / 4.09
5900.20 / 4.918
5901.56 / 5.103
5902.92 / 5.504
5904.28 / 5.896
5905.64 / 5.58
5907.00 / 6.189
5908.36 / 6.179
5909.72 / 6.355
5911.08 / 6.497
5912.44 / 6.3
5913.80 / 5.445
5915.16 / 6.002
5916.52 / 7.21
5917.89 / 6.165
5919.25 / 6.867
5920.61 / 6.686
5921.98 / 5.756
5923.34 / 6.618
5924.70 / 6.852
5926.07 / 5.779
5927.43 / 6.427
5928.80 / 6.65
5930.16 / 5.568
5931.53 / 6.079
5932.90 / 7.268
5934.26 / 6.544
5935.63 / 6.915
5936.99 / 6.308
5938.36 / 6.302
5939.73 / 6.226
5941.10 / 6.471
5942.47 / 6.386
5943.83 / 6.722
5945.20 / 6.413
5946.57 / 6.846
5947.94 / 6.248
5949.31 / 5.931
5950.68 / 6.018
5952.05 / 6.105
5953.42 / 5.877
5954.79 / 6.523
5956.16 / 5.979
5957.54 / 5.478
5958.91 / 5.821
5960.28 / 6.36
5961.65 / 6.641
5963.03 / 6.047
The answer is 160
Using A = 77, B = 83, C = 78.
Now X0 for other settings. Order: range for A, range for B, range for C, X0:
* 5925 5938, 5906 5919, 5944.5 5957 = 162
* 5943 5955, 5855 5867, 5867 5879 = 148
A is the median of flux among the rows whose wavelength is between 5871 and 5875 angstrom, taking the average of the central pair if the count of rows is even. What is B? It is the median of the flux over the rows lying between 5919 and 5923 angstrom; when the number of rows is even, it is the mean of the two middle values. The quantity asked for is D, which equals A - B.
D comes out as -0.3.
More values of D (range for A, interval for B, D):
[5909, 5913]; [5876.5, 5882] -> 0.5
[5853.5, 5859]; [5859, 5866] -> -0.6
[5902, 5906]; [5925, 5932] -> -0.5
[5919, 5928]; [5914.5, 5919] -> 0.5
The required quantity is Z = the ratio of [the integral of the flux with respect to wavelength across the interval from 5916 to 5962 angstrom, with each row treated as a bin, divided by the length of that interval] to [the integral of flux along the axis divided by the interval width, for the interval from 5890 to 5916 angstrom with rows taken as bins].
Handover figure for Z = 1.3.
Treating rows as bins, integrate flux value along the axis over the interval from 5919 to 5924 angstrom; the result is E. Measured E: 32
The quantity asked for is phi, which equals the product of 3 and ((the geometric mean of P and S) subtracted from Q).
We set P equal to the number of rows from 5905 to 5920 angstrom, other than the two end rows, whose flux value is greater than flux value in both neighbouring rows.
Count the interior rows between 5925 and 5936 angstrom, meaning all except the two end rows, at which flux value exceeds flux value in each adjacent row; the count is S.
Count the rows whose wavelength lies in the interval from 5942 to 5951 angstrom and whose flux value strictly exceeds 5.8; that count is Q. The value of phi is 14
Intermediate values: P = 3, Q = 7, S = 2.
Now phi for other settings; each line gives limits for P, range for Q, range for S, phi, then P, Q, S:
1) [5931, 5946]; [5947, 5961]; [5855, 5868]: 21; 4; 9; 1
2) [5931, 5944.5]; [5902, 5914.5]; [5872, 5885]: 9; 3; 6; 3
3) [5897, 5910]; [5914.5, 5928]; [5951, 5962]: 20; 2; 8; 1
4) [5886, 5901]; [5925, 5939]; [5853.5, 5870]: 20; 2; 8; 1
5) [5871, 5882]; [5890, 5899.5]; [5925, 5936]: -6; 2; 0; 2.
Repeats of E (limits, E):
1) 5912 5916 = 24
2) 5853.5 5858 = 27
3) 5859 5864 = 33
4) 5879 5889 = 48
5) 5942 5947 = 33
